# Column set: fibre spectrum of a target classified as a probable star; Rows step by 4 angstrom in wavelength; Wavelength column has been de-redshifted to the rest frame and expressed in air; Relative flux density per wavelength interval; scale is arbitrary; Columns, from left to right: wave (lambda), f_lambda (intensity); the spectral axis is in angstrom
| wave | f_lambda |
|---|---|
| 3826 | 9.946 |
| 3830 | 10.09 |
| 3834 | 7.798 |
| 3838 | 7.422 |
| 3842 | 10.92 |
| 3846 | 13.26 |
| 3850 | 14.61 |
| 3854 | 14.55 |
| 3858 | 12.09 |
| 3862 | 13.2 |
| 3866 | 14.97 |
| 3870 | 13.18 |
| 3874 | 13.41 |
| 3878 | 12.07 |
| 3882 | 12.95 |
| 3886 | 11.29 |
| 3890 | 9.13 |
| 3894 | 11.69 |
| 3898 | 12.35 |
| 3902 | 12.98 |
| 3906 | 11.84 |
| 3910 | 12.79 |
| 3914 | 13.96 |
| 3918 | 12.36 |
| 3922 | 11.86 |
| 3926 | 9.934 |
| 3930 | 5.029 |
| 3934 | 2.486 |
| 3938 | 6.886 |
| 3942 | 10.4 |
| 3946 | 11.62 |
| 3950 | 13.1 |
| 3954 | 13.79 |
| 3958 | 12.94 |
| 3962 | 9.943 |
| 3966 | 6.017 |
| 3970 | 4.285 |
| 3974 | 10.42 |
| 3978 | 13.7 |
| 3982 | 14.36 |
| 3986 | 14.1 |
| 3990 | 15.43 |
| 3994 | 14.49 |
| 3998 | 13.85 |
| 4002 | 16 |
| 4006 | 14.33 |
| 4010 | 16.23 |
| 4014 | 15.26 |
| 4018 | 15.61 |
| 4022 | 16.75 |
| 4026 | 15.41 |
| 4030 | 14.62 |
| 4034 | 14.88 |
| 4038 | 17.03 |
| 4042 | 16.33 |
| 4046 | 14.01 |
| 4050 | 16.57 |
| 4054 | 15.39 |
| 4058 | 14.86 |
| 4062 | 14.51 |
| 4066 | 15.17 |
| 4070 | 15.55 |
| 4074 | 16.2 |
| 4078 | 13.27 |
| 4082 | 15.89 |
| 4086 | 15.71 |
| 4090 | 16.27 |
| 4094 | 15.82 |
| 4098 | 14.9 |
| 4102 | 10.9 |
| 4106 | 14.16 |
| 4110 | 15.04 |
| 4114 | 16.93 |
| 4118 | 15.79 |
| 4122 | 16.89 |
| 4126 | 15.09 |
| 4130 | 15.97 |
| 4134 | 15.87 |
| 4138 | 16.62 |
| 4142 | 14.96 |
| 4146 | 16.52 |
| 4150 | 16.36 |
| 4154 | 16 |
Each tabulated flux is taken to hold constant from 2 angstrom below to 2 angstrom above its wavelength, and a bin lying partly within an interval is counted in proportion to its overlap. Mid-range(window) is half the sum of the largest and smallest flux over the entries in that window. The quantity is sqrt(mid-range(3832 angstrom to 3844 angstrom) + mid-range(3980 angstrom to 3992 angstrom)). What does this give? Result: 4.9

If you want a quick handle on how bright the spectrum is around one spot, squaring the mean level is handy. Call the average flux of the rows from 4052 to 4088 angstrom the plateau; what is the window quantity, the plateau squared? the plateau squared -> 230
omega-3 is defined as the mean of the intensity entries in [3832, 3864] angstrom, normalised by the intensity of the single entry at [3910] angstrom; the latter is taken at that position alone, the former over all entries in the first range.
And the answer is 0.917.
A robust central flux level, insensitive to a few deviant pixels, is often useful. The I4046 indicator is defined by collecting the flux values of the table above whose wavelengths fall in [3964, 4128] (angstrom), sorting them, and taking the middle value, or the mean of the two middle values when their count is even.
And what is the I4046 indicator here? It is 15.2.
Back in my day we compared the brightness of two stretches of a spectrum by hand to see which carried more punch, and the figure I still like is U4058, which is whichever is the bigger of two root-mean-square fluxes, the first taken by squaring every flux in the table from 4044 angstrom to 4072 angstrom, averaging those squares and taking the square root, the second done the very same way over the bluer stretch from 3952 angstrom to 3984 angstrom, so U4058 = 15.2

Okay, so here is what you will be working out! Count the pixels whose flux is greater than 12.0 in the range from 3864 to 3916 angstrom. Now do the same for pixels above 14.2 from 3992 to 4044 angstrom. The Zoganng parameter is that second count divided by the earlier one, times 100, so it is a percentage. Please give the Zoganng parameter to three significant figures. 133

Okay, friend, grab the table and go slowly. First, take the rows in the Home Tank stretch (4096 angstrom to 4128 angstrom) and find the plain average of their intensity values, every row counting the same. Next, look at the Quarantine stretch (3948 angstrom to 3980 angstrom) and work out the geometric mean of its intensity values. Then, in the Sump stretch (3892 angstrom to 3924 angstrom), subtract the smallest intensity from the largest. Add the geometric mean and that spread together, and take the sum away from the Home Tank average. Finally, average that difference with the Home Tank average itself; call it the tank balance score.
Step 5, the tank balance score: 9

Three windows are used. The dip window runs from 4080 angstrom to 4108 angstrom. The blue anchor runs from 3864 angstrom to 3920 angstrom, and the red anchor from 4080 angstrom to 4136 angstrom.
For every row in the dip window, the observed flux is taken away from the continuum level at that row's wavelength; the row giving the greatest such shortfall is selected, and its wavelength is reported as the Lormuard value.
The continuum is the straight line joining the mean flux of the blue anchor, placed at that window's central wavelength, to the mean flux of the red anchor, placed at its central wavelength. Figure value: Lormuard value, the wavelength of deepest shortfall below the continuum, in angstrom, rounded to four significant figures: 4102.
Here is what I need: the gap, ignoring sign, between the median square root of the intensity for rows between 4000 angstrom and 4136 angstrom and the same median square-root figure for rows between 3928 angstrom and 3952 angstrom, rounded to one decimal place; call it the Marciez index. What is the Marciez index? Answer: 1.0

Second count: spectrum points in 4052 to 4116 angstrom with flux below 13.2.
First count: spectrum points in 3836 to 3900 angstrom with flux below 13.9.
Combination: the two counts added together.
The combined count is 14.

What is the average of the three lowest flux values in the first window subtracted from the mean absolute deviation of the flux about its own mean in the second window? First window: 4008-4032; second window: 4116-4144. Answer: -15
